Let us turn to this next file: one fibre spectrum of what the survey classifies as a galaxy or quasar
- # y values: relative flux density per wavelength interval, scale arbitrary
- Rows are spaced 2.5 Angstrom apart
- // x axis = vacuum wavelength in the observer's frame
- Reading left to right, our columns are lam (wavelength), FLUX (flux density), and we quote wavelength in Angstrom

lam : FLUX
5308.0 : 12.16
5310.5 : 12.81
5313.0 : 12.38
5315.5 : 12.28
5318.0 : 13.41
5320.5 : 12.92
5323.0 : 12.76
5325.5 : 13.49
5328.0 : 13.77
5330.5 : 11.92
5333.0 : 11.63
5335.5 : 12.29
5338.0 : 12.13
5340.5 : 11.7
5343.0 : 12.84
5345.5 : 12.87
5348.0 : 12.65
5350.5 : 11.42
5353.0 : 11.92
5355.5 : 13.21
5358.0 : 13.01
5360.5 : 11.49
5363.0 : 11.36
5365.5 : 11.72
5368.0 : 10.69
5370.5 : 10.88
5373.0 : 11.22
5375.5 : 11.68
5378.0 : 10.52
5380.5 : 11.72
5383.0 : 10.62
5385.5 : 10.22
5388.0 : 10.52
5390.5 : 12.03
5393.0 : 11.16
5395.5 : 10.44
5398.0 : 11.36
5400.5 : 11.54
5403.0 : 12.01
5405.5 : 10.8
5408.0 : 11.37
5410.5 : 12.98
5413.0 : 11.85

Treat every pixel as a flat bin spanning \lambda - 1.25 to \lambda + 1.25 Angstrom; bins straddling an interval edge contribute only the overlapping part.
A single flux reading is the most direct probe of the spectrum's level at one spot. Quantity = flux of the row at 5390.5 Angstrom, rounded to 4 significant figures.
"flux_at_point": 12.03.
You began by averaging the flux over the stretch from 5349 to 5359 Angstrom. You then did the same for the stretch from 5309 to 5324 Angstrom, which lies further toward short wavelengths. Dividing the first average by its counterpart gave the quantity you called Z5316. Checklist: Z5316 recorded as 0.97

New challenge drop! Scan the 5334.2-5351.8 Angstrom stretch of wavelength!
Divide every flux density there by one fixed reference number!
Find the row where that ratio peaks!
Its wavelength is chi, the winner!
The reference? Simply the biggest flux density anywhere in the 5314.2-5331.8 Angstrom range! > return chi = 5345.5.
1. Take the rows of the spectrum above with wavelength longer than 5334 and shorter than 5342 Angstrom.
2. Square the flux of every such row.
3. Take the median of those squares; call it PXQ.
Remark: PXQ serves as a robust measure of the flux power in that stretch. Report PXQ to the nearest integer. 147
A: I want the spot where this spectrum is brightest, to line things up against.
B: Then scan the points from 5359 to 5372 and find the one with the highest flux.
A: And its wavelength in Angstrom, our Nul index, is 5365.5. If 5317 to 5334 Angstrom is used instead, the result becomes 5328.0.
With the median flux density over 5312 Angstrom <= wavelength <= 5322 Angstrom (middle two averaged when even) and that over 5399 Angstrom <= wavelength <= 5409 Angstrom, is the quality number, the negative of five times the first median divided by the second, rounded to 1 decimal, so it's -5.5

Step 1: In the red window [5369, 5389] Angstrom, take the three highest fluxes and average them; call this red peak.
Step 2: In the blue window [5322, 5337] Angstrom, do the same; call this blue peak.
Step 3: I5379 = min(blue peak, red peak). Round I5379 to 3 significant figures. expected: 11.5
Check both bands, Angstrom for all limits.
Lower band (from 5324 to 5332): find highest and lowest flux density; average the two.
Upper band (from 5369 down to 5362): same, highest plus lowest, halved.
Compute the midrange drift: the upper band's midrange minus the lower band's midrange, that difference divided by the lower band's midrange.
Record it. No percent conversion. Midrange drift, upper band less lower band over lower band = -0.13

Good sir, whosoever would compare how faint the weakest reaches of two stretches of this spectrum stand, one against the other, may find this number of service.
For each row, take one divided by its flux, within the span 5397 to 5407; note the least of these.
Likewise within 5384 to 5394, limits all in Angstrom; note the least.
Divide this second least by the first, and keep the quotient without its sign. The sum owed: 1.00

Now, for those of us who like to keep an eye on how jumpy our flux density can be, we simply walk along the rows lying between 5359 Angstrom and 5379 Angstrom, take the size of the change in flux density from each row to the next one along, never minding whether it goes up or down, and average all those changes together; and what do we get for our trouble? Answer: 0.52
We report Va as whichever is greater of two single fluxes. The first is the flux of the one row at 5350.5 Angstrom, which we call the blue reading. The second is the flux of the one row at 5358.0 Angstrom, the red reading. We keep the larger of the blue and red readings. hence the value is 13.0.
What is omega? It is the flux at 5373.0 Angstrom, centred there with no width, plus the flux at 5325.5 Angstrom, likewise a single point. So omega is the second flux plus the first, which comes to 24.7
